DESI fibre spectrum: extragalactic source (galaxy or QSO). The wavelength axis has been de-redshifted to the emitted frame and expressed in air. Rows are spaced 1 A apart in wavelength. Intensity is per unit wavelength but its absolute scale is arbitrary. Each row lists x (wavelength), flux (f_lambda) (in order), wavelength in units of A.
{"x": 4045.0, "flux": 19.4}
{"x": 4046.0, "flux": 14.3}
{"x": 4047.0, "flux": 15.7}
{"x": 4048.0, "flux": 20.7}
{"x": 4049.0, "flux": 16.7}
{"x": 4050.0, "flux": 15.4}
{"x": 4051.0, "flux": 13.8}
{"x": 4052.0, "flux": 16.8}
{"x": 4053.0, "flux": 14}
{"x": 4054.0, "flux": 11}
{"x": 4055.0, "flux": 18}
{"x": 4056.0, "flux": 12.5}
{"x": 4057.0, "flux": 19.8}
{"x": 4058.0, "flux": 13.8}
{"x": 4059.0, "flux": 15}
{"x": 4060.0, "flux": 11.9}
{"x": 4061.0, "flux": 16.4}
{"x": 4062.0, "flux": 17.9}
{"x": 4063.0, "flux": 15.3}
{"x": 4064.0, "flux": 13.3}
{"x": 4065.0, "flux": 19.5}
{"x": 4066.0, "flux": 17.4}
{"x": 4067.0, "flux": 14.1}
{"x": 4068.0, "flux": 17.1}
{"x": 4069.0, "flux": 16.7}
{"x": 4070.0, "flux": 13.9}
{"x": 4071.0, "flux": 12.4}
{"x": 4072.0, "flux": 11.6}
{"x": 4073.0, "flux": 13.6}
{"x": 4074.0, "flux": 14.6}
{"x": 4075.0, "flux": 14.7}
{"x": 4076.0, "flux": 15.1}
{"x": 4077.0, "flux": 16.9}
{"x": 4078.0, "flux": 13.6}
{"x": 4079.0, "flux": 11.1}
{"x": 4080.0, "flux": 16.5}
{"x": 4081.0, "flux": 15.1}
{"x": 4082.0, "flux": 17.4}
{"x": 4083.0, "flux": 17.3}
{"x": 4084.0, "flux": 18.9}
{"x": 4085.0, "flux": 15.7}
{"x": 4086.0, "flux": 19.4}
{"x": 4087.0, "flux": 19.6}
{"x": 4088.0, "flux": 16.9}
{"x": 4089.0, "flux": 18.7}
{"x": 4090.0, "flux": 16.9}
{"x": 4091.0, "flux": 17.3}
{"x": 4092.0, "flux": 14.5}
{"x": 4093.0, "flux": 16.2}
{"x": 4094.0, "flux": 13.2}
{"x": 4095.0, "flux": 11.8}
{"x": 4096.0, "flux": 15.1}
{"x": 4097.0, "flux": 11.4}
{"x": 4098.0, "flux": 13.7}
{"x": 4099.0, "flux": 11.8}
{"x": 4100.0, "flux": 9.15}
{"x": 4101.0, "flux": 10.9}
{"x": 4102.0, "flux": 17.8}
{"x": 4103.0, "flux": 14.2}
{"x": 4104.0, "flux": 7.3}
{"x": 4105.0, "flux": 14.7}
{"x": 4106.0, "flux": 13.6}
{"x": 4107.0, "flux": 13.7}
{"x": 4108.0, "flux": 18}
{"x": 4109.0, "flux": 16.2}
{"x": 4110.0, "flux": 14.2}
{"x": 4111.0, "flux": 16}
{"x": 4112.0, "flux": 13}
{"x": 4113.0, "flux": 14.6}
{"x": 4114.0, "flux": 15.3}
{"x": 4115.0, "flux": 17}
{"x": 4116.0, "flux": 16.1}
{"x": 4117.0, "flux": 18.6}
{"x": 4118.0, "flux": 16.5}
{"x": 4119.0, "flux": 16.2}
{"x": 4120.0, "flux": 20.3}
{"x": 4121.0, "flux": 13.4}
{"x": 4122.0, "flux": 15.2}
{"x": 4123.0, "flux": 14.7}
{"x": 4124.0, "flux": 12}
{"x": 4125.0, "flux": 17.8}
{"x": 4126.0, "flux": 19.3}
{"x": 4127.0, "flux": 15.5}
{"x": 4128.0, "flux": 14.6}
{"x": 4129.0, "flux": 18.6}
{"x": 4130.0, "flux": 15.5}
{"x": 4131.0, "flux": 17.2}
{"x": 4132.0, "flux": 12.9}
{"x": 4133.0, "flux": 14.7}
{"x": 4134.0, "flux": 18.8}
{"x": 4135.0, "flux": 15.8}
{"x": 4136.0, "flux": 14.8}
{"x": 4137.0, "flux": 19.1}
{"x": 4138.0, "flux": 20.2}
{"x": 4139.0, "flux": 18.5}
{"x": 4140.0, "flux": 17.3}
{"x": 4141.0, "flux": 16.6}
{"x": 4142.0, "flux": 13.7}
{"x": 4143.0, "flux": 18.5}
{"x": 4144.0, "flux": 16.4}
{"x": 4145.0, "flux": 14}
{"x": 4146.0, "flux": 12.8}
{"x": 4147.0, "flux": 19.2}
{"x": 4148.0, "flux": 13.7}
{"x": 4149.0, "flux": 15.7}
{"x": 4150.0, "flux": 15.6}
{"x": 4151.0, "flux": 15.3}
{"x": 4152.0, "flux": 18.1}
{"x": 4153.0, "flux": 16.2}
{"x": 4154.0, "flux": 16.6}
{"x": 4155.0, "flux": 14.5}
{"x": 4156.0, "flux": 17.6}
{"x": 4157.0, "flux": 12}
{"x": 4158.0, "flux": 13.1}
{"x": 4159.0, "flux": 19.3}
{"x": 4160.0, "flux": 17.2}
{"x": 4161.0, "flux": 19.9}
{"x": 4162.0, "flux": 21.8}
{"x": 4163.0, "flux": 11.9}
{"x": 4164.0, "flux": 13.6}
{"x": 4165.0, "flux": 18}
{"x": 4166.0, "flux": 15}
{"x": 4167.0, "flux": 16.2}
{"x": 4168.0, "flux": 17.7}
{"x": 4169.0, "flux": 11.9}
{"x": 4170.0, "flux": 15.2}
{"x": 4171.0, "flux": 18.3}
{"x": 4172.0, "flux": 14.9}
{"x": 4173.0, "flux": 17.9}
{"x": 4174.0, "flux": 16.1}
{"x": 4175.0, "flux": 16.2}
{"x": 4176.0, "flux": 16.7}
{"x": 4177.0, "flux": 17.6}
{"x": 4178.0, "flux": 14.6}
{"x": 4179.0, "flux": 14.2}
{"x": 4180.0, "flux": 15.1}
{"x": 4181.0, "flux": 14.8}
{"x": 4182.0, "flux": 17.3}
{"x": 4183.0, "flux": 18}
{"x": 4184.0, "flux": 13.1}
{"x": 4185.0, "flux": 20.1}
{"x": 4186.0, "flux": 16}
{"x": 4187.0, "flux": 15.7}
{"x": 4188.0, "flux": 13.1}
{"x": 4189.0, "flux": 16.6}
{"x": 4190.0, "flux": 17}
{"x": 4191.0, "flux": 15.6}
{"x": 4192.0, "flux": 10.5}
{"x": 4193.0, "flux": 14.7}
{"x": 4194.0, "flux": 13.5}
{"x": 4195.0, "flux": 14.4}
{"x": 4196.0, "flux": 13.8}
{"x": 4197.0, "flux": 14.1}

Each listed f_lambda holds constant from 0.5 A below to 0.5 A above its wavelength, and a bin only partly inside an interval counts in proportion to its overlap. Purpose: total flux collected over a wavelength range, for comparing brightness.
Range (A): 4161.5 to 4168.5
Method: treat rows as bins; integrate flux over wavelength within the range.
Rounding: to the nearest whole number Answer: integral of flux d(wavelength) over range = 114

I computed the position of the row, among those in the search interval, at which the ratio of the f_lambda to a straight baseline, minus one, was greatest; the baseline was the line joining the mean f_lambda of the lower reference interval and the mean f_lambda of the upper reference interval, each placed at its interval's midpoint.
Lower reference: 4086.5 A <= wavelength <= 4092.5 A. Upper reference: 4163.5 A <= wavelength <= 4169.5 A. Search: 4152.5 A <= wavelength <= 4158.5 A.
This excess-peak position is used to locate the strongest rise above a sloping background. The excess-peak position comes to 4156.0 A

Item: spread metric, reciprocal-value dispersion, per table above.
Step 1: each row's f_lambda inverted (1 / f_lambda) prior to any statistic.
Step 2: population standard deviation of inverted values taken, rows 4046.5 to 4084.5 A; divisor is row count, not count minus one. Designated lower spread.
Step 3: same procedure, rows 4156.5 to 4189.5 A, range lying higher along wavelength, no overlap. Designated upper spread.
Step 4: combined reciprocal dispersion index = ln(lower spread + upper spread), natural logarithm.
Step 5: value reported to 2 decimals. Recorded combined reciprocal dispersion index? -3.88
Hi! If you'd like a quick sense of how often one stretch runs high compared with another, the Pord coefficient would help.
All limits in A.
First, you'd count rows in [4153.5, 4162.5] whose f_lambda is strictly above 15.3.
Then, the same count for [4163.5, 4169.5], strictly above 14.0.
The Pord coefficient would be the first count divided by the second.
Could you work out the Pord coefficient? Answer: 1.5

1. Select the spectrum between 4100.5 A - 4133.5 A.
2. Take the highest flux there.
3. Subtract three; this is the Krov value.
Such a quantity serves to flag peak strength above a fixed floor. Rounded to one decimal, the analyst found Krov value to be 17.3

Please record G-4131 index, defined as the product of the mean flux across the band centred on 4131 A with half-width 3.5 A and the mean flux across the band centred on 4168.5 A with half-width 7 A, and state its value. 257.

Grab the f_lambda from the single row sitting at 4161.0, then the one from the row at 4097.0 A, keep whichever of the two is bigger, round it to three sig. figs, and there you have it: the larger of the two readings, 19.9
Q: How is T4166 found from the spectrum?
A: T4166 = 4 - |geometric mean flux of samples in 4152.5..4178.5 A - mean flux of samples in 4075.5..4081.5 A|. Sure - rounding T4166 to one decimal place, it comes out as 2.7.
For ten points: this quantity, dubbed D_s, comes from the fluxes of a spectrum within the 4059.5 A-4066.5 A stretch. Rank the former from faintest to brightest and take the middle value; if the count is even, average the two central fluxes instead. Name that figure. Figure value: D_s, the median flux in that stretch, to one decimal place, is 16.4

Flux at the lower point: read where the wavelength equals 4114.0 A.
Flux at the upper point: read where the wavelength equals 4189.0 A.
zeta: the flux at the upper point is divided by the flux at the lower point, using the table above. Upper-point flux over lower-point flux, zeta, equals 1.08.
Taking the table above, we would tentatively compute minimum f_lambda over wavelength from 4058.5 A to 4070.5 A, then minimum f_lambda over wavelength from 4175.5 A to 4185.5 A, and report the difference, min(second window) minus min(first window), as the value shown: 1.2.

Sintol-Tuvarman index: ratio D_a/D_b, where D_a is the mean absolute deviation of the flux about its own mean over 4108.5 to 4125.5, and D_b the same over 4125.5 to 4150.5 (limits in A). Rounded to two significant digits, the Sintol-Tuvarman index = 0.84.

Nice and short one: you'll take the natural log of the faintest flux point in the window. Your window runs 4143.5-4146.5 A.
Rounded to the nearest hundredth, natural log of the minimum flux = 2.55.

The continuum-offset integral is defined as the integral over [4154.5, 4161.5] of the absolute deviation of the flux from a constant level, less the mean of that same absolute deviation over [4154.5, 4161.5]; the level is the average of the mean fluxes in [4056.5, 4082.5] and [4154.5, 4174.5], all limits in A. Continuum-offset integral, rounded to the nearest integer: 16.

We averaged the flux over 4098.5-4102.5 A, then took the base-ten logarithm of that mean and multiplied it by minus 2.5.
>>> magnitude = -2.73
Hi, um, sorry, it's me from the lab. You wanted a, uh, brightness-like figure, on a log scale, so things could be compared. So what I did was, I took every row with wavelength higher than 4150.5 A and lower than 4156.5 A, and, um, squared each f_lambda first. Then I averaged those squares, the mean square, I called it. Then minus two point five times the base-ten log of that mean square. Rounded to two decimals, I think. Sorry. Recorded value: -6.08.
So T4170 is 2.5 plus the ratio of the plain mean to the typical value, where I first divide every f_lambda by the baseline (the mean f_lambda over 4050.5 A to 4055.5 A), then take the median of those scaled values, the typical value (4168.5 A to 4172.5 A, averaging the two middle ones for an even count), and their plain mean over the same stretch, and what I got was 3.502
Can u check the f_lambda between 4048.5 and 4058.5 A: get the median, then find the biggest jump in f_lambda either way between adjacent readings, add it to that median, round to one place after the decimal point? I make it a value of 22.0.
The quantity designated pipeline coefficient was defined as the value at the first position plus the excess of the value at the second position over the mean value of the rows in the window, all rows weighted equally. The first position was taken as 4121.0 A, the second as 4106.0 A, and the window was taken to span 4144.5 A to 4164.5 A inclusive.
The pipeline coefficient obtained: 11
